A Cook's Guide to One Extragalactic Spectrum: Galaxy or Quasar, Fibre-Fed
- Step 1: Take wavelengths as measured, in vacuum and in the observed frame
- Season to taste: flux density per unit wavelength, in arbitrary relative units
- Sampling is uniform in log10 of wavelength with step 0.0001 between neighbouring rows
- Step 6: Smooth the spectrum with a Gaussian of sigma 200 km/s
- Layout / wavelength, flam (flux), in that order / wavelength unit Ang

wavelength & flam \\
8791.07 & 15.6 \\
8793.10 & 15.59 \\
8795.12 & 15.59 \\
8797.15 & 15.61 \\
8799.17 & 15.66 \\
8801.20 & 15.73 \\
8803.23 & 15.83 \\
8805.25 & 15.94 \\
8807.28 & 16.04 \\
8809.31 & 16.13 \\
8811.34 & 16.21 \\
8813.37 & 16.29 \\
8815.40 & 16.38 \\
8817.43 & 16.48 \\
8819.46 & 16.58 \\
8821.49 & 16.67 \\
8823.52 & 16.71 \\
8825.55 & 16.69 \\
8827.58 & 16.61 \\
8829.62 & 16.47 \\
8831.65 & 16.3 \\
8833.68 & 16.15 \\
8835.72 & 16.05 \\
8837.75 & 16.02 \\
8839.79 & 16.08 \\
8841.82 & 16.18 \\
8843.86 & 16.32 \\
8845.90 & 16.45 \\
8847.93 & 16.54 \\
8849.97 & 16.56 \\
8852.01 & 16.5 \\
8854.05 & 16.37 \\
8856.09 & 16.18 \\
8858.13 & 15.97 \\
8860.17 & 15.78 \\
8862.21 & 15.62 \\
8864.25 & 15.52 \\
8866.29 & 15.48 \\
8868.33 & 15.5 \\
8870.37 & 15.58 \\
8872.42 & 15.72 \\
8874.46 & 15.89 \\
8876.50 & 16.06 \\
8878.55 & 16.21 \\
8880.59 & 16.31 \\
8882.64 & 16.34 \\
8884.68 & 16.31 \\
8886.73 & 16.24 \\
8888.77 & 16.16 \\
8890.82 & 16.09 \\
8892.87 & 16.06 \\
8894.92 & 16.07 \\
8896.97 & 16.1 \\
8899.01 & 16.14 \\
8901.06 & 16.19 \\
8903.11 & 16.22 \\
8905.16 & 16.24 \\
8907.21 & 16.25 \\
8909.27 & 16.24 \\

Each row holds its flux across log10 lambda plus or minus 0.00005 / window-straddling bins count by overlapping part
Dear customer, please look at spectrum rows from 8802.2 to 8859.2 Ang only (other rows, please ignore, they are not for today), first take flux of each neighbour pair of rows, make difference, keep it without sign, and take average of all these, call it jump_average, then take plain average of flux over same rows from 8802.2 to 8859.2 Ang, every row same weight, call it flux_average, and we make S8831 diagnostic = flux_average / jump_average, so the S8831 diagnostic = 163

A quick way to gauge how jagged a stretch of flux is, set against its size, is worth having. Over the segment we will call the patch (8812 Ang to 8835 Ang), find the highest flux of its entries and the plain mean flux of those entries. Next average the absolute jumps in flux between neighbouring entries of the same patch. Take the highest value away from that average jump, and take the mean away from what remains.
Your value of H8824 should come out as -33.1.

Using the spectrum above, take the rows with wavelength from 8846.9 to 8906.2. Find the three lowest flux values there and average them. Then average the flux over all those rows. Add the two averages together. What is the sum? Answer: 31.6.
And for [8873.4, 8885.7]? 32.2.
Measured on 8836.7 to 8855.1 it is 32.4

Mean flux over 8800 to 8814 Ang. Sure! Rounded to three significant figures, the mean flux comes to 16.0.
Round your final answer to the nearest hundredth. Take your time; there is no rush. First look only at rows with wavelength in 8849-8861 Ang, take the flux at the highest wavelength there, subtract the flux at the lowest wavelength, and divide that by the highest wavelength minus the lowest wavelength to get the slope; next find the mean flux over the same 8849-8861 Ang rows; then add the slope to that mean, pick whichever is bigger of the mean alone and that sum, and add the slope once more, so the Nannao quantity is 16.15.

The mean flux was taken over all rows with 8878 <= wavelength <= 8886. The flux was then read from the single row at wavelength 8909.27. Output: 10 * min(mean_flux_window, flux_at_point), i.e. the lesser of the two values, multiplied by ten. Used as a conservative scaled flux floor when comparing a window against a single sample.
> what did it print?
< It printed 162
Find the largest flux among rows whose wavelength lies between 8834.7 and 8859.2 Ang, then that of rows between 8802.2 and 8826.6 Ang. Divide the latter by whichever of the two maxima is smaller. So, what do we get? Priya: 1.01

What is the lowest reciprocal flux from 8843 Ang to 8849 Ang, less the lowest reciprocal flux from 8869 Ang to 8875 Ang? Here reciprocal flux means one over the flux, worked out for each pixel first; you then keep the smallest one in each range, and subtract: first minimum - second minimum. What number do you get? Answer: -0.002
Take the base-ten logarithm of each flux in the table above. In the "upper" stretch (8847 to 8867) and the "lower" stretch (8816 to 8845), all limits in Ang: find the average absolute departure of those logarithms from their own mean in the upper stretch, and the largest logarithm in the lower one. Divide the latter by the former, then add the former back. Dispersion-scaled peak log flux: 119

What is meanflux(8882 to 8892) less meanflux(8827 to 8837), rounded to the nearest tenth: -0.1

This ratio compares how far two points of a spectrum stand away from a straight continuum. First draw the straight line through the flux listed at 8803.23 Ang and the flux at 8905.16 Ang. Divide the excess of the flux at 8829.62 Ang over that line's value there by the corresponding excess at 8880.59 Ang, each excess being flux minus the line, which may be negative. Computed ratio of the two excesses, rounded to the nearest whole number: 3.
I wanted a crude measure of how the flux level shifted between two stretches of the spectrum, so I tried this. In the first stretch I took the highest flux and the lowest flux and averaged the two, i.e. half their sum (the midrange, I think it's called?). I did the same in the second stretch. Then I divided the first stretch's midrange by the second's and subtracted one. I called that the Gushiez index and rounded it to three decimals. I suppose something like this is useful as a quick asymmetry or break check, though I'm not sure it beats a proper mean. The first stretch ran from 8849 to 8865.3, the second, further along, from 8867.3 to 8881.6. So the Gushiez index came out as 0.008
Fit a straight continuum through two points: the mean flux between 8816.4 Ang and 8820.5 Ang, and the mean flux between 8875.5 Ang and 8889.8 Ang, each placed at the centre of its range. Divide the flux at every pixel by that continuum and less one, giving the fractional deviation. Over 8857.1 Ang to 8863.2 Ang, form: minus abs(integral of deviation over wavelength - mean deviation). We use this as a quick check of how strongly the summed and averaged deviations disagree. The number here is -0.171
